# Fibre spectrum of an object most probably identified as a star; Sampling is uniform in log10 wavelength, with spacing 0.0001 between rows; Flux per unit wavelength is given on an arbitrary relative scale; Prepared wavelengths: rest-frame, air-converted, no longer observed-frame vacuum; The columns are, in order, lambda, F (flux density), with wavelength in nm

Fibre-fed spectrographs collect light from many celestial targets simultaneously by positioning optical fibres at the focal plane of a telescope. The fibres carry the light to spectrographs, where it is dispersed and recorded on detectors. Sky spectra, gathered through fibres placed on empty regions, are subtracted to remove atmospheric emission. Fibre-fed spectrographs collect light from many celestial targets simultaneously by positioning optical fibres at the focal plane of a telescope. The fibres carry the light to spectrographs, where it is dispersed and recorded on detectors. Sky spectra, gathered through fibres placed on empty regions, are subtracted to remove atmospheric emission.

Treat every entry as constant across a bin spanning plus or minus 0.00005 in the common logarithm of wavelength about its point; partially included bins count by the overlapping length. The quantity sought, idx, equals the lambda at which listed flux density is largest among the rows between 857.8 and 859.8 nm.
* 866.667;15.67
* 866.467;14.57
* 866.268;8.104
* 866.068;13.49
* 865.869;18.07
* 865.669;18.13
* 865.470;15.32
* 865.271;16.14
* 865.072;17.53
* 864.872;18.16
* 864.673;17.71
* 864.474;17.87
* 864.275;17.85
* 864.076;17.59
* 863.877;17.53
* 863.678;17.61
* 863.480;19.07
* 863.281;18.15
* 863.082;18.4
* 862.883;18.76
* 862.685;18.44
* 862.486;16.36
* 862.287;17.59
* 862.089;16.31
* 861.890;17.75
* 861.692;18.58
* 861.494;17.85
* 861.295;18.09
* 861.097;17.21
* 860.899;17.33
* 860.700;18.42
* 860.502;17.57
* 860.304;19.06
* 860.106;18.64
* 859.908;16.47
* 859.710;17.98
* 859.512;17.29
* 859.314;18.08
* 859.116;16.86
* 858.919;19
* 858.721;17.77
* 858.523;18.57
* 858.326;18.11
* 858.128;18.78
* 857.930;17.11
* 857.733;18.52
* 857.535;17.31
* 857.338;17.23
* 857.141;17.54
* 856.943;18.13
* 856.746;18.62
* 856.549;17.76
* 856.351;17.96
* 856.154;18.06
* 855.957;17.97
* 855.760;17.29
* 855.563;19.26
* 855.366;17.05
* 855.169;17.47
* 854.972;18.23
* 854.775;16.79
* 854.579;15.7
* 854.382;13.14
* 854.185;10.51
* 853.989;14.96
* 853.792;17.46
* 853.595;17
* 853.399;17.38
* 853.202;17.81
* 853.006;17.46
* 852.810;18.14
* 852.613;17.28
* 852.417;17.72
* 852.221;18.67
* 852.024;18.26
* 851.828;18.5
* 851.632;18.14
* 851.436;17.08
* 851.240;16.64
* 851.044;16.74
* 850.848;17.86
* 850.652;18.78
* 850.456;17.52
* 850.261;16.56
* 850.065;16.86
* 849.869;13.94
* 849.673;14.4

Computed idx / 858.919 nm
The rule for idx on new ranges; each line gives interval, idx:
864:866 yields 864.872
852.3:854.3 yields 852.810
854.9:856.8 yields 855.563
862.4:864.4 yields 863.480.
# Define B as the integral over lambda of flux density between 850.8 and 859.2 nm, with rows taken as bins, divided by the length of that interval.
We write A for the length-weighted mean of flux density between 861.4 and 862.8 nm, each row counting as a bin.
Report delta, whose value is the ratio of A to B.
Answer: 1.01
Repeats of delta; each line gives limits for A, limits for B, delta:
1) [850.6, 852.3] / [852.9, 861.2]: 1.02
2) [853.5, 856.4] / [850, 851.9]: 0.95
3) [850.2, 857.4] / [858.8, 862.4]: 0.97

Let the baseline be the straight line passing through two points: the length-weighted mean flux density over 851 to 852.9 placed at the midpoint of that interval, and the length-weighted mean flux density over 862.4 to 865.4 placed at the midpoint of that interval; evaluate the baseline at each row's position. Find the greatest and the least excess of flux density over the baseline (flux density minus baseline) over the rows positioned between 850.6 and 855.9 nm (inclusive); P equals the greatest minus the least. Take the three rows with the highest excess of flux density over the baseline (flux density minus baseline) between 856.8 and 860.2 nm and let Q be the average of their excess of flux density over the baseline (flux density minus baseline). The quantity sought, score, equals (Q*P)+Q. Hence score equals 10.1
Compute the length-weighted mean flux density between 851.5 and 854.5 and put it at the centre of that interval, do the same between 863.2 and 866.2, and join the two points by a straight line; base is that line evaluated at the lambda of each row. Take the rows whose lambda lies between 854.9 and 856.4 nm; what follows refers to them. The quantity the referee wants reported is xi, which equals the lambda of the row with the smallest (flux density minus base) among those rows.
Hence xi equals 855.366 nm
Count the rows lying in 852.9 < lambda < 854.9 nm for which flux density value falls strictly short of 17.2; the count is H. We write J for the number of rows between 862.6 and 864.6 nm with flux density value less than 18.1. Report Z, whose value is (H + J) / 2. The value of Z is 5.5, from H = 6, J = 5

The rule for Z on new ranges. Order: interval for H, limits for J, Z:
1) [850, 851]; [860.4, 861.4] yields 3.0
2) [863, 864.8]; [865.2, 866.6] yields 3.0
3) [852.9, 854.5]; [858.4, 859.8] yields 4.5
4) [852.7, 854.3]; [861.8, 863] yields 3.5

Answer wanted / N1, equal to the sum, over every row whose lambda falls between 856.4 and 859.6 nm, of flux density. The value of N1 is 287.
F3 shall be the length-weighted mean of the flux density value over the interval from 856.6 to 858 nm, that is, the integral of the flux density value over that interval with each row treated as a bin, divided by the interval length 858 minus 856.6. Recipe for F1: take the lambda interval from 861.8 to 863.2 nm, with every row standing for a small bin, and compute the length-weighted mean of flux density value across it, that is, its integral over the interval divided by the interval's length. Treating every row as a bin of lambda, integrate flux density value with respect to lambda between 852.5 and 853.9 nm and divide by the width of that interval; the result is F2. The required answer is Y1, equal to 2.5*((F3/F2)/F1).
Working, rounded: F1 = 17.7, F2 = 17.5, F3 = 17.8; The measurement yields 0.144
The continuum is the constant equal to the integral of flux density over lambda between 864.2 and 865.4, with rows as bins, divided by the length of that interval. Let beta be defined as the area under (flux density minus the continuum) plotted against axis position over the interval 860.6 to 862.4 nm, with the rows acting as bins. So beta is 0.3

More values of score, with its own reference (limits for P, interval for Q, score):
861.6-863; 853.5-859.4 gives 4.3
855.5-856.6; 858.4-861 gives 3.3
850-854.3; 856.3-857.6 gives 4.4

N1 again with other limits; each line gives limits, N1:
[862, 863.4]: 124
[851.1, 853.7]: 230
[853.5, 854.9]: 106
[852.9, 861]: 714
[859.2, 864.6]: 482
